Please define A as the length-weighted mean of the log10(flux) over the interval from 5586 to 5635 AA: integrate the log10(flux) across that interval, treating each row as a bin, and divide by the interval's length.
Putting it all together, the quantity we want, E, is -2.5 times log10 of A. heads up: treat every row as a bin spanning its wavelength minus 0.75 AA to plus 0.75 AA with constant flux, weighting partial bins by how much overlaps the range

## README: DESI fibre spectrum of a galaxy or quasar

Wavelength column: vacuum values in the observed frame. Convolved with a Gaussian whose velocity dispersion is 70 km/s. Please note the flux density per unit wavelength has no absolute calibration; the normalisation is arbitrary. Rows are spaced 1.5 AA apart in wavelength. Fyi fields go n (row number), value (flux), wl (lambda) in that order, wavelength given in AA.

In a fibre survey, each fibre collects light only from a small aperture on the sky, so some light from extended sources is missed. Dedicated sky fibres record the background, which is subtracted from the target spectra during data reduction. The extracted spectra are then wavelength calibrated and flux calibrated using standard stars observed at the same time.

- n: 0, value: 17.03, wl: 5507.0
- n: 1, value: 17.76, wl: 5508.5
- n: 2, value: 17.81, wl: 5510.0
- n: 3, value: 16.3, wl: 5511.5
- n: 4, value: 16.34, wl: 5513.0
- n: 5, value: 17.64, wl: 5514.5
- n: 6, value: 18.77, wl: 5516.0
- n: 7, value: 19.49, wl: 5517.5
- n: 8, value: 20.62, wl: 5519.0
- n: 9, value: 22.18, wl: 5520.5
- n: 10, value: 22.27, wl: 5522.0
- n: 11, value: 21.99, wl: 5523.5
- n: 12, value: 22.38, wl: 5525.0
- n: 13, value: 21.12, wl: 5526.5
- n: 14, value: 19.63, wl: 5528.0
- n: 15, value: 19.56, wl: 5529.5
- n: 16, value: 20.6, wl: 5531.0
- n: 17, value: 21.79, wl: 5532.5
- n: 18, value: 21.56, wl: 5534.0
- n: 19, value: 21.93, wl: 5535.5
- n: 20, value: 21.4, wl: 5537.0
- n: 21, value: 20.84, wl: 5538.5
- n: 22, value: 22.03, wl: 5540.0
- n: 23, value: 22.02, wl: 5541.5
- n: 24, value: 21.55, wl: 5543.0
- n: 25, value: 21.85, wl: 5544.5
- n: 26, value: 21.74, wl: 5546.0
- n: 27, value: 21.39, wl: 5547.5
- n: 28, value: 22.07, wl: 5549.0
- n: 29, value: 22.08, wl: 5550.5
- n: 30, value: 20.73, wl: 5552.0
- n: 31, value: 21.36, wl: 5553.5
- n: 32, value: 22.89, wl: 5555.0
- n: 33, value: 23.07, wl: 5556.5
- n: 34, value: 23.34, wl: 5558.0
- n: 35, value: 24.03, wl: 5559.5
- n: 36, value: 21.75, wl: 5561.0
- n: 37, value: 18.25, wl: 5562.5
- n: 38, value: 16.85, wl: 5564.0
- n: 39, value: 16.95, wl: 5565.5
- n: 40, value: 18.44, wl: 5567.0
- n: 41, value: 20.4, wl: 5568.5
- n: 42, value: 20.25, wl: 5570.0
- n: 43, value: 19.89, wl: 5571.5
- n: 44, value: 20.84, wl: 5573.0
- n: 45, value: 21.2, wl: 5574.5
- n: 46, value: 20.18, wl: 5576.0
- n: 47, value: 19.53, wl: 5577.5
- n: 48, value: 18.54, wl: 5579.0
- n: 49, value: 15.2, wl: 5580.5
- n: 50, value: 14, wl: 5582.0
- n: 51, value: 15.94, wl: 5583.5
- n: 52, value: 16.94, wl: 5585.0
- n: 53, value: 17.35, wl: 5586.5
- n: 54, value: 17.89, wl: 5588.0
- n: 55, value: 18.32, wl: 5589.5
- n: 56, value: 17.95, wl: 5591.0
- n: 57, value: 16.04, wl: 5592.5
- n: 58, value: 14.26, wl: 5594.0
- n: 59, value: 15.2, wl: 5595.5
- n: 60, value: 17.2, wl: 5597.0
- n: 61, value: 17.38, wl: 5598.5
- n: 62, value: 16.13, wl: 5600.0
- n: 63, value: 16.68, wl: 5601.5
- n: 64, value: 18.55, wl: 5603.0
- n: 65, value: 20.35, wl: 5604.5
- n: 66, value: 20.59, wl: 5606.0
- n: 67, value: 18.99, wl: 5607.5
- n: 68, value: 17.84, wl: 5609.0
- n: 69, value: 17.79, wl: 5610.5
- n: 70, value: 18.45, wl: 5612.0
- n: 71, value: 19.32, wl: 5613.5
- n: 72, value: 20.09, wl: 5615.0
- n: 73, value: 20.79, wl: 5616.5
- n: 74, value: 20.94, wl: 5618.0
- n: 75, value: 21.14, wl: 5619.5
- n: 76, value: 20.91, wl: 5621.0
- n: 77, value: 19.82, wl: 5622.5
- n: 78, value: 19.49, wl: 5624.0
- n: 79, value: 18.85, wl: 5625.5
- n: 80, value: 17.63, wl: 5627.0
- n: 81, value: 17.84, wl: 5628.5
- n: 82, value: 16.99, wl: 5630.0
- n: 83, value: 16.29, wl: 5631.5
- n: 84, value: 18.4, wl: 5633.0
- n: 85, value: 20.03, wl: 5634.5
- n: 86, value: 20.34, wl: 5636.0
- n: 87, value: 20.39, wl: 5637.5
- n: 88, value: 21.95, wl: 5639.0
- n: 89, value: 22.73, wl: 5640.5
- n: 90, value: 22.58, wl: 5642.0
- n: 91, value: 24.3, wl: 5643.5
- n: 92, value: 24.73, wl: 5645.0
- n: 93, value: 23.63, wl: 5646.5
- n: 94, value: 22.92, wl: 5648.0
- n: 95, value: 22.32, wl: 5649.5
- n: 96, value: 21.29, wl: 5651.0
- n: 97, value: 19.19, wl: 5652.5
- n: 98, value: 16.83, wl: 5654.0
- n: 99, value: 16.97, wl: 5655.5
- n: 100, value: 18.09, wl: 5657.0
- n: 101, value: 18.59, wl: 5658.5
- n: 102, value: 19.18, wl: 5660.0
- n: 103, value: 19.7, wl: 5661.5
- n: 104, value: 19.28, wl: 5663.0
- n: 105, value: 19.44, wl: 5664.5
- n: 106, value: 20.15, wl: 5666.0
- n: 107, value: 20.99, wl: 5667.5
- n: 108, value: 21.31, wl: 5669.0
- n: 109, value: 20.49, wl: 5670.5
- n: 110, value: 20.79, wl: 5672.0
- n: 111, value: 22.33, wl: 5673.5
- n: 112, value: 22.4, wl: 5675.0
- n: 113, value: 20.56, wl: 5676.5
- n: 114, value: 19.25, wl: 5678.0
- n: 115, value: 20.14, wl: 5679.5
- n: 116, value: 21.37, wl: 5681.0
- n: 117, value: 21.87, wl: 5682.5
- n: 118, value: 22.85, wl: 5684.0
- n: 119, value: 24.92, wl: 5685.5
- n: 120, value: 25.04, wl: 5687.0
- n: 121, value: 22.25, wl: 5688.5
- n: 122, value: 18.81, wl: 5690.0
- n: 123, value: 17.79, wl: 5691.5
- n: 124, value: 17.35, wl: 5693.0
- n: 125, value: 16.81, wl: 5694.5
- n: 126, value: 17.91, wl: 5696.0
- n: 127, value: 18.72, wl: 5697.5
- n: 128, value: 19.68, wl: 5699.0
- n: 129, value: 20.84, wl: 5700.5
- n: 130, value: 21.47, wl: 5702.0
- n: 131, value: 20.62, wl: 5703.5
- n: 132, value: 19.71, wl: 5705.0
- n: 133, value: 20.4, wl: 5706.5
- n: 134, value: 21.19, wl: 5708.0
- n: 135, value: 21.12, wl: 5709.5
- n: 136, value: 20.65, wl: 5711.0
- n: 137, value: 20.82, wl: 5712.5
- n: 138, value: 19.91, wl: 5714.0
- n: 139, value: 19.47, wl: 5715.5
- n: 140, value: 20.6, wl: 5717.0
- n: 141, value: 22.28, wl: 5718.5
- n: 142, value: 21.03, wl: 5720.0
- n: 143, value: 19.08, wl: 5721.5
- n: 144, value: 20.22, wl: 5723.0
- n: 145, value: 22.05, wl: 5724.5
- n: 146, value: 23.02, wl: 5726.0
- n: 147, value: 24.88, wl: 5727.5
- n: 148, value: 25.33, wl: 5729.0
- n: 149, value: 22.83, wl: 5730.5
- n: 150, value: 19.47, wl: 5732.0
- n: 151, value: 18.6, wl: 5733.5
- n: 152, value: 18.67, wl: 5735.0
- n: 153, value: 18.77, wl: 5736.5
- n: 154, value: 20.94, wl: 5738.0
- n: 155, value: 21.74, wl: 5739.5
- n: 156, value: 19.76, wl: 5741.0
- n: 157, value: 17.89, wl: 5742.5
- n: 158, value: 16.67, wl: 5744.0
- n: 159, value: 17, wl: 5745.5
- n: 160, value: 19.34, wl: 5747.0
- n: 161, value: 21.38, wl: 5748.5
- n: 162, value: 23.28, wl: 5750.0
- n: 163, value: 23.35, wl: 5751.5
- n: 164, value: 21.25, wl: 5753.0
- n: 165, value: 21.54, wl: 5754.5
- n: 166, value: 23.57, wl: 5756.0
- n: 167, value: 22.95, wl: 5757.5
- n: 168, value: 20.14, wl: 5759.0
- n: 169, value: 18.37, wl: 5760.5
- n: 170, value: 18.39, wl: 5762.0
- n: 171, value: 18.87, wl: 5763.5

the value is -0.252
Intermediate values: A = 1.26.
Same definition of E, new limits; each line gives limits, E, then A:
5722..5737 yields -0.308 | 1.33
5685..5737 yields -0.295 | 1.31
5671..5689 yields -0.318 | 1.34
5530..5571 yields -0.304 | 1.32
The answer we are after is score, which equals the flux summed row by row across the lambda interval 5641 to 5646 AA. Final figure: 72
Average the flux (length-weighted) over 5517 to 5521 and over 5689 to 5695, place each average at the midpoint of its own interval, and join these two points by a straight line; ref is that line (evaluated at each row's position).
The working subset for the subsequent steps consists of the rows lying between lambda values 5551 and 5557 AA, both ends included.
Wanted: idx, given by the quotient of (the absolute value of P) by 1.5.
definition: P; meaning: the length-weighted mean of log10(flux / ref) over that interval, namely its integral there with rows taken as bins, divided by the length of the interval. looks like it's 0.024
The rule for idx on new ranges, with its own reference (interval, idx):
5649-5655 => 0.015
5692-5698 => 0.004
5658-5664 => 0.012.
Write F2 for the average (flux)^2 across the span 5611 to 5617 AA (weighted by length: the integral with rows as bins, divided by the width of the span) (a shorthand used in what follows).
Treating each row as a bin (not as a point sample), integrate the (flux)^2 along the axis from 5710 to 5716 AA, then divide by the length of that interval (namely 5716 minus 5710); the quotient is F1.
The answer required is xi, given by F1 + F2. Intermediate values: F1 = 412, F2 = 383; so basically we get 794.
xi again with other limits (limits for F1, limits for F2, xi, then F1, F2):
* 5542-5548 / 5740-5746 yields 796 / 469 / 327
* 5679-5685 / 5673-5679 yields 919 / 475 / 445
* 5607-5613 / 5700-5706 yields 761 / 334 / 426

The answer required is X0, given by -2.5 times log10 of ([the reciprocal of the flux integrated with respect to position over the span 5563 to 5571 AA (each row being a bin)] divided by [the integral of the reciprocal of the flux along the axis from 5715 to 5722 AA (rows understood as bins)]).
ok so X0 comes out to -0.3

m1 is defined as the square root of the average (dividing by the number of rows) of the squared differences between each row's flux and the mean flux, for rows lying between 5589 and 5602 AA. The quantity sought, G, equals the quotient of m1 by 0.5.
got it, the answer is 2.5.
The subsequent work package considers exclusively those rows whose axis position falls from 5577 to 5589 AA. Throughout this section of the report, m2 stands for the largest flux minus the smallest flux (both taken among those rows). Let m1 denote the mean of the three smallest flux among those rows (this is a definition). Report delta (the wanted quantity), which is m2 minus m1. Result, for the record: -10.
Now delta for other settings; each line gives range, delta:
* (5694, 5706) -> -13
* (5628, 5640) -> -11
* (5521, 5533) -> -17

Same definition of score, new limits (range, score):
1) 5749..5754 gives 68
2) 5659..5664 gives 58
